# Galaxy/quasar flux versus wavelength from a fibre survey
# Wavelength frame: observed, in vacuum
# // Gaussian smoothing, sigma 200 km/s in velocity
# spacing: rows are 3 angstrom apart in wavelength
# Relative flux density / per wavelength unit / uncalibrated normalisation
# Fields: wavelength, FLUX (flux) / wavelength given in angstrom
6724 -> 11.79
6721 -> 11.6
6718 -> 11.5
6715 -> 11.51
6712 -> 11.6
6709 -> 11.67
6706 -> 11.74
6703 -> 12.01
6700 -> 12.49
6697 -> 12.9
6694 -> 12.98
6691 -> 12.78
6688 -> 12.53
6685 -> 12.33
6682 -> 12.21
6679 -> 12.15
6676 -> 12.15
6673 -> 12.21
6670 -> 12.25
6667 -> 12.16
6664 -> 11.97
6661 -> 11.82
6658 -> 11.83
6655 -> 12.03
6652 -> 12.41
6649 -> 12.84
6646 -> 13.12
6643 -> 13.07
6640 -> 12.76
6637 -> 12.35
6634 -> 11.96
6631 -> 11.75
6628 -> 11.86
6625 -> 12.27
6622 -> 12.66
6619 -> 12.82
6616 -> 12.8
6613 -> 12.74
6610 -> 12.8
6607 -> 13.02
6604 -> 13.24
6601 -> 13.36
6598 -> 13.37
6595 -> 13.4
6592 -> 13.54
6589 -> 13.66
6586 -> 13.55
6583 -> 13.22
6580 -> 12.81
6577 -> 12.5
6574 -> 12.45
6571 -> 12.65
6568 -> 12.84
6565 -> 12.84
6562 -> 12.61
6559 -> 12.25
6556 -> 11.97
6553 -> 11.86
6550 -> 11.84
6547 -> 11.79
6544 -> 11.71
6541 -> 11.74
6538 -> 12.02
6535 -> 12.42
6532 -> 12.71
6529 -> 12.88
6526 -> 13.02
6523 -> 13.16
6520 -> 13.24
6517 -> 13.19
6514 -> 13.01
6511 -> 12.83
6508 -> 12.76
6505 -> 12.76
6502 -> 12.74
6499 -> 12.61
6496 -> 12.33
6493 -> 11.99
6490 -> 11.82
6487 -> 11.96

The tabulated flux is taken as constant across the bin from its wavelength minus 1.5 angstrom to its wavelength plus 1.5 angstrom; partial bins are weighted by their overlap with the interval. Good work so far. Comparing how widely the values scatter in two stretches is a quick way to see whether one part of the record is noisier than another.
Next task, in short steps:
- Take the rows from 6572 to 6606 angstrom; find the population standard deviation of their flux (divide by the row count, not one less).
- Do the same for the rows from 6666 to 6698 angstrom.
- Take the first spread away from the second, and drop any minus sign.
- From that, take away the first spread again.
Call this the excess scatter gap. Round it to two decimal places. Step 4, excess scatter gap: -0.31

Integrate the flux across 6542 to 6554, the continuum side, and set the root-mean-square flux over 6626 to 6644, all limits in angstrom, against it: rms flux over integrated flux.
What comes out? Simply 0.087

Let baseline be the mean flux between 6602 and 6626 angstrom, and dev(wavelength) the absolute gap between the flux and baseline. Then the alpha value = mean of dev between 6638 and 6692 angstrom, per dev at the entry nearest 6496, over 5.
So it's 0.2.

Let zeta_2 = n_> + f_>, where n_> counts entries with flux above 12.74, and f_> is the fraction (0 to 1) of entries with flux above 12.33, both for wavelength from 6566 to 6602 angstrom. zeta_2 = 10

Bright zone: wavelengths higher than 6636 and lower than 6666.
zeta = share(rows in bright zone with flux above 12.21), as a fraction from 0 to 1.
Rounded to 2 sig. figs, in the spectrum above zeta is 0.60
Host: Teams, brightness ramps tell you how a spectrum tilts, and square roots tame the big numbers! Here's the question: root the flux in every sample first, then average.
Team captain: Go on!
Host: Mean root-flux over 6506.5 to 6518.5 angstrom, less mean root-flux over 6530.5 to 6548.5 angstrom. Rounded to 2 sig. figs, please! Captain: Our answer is 0.13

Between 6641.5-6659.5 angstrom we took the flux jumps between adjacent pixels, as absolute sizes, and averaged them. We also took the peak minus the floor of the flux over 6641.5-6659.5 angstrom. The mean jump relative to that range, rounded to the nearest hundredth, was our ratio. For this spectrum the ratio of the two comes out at 0.21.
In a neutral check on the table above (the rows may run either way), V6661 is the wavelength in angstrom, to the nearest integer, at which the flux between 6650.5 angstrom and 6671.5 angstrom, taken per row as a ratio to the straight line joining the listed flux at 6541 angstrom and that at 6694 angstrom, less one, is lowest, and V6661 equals 6661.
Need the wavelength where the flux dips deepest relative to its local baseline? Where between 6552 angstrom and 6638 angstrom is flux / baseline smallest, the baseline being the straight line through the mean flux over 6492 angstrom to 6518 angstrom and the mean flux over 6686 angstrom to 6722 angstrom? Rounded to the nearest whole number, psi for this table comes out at 6553 angstrom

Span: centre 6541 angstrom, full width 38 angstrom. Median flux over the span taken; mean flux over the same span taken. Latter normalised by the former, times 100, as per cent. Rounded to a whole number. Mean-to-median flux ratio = 102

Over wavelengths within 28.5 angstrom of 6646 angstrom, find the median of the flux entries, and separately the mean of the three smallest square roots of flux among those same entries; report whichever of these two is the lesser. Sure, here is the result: 3.44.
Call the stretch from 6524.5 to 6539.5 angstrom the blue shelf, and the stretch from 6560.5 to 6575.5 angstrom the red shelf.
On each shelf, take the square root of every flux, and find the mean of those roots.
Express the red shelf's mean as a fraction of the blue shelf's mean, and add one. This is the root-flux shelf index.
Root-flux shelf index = 2.00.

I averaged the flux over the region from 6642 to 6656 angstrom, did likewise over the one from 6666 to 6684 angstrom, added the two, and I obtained 24.9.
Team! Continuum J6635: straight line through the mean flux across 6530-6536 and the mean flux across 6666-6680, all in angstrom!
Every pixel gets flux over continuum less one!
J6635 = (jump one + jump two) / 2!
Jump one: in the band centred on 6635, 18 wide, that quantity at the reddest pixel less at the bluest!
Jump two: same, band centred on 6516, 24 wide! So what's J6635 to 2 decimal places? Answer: 0.06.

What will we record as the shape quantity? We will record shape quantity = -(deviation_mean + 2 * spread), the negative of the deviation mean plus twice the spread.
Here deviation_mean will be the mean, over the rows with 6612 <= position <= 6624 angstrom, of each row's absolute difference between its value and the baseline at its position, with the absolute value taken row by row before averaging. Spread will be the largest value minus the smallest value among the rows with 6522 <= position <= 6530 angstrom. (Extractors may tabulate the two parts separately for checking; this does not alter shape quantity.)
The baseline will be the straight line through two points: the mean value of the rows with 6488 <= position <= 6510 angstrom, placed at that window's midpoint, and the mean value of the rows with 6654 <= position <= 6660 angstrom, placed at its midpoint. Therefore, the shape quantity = -1.3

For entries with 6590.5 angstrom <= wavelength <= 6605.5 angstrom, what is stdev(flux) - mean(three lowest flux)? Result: -13.2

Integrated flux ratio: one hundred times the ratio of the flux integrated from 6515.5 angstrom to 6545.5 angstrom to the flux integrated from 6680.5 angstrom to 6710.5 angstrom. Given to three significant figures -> 102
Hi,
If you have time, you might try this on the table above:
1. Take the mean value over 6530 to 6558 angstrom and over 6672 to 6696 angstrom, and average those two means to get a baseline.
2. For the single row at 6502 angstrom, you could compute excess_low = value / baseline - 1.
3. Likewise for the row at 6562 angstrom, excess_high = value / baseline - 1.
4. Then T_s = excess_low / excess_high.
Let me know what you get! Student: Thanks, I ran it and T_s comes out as 1.3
